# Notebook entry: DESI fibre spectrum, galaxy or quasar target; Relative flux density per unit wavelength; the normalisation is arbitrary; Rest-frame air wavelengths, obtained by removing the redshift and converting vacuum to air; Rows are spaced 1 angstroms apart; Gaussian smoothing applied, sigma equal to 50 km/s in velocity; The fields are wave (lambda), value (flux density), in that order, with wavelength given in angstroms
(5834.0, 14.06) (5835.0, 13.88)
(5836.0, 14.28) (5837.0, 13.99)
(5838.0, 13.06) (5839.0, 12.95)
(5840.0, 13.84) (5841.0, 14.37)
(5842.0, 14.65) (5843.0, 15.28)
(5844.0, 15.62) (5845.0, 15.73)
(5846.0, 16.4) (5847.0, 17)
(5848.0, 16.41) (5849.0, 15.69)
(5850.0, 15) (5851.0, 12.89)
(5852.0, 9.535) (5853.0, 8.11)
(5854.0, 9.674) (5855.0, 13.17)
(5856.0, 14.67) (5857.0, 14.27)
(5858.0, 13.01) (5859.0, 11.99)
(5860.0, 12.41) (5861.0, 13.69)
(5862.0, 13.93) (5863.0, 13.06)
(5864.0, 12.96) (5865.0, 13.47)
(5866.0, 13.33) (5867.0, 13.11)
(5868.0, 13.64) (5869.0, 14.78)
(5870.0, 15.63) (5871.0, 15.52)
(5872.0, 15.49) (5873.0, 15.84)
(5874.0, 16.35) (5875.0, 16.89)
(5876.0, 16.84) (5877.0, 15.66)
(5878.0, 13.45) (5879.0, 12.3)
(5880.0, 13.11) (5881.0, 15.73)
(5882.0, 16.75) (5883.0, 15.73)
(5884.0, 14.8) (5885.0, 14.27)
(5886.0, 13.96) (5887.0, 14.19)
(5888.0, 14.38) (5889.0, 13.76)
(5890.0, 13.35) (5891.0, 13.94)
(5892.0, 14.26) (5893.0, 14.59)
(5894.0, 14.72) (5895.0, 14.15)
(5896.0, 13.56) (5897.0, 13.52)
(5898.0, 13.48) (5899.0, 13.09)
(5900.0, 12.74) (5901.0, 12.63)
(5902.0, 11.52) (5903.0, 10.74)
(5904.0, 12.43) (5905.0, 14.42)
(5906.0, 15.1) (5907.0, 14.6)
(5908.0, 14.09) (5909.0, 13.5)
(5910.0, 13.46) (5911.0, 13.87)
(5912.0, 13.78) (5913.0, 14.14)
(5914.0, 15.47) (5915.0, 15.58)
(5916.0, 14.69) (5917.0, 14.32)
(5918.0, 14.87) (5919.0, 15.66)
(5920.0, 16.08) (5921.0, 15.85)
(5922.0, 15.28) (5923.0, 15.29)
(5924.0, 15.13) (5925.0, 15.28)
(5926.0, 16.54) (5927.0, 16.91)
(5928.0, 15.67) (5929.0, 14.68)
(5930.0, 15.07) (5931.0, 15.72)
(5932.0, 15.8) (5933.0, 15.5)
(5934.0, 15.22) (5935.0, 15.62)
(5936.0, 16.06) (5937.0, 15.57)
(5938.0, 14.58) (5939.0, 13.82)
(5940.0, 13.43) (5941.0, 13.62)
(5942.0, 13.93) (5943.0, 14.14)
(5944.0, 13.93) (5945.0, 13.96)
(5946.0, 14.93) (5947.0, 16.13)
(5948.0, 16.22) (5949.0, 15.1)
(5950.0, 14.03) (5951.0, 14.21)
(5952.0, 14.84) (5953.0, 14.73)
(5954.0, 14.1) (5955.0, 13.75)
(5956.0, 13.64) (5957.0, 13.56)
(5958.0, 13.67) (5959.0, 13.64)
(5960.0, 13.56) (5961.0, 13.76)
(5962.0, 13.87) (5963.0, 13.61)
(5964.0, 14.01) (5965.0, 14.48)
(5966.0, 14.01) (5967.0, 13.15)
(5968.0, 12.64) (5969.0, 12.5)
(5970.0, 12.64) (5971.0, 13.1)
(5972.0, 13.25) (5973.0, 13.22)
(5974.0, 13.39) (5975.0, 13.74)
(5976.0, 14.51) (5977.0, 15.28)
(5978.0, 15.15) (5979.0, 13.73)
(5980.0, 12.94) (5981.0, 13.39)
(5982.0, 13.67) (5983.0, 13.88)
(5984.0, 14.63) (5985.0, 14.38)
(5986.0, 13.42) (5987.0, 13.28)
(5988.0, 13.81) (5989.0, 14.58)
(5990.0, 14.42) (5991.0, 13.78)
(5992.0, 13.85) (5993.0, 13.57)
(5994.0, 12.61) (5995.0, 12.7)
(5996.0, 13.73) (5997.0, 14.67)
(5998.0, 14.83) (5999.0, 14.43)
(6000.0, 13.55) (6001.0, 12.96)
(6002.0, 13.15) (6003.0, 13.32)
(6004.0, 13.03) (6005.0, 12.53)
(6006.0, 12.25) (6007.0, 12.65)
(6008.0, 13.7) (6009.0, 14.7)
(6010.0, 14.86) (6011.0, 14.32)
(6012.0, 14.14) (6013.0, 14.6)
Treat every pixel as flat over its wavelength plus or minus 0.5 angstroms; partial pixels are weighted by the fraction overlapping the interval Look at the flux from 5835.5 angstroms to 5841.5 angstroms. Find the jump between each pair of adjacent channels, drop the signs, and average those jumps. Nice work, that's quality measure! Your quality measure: 0.550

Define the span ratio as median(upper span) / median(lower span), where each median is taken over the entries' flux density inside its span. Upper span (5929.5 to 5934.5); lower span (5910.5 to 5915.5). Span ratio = 1.10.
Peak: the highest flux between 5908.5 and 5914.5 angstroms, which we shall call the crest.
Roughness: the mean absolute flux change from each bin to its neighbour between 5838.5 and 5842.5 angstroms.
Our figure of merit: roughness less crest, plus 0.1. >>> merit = -14.8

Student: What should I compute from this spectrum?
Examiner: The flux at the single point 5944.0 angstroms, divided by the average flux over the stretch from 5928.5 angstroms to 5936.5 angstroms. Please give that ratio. 0.90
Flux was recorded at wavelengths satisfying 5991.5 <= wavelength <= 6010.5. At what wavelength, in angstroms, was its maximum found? 6010.0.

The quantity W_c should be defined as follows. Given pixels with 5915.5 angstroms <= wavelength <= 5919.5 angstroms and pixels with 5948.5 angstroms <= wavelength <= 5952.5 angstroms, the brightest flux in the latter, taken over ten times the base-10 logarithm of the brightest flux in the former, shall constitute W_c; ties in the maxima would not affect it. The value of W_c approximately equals 1.26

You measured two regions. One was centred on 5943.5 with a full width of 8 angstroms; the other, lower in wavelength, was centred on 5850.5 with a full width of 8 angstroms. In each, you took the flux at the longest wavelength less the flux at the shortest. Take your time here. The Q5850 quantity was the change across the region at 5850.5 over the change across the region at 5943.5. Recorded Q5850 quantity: -2.7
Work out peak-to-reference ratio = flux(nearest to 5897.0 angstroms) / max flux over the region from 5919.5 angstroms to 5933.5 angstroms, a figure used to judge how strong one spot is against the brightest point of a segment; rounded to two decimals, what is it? 0.80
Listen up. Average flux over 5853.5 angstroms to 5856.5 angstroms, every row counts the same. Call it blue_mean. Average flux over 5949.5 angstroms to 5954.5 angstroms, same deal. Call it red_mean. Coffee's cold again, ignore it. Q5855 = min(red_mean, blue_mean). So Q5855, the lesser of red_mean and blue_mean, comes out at 12.5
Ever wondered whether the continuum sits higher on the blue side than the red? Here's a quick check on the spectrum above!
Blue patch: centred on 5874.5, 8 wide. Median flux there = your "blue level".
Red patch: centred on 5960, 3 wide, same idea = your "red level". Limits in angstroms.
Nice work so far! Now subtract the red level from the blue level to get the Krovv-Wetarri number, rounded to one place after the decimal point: 2.1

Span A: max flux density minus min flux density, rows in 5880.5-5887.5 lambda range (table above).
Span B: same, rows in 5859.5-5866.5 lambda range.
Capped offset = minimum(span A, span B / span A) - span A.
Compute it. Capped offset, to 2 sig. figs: -2.2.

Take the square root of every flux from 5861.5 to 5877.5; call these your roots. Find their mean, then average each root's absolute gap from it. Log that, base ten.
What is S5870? -0.79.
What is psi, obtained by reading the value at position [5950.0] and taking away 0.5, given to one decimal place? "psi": 13.5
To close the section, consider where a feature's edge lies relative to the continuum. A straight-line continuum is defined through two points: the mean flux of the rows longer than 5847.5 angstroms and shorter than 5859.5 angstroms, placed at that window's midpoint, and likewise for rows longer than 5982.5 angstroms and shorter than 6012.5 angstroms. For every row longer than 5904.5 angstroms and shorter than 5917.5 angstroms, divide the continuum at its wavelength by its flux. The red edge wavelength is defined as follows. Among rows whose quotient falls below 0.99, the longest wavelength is 5917.0 angstroms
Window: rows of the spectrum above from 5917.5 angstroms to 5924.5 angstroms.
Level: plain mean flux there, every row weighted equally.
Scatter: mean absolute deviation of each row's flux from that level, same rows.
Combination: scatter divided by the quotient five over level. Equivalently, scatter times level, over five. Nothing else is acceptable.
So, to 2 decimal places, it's 1.09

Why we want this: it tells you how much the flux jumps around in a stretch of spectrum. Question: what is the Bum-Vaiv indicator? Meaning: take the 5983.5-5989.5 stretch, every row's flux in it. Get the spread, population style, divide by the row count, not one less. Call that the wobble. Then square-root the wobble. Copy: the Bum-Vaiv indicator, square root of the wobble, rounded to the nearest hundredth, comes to 0.74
